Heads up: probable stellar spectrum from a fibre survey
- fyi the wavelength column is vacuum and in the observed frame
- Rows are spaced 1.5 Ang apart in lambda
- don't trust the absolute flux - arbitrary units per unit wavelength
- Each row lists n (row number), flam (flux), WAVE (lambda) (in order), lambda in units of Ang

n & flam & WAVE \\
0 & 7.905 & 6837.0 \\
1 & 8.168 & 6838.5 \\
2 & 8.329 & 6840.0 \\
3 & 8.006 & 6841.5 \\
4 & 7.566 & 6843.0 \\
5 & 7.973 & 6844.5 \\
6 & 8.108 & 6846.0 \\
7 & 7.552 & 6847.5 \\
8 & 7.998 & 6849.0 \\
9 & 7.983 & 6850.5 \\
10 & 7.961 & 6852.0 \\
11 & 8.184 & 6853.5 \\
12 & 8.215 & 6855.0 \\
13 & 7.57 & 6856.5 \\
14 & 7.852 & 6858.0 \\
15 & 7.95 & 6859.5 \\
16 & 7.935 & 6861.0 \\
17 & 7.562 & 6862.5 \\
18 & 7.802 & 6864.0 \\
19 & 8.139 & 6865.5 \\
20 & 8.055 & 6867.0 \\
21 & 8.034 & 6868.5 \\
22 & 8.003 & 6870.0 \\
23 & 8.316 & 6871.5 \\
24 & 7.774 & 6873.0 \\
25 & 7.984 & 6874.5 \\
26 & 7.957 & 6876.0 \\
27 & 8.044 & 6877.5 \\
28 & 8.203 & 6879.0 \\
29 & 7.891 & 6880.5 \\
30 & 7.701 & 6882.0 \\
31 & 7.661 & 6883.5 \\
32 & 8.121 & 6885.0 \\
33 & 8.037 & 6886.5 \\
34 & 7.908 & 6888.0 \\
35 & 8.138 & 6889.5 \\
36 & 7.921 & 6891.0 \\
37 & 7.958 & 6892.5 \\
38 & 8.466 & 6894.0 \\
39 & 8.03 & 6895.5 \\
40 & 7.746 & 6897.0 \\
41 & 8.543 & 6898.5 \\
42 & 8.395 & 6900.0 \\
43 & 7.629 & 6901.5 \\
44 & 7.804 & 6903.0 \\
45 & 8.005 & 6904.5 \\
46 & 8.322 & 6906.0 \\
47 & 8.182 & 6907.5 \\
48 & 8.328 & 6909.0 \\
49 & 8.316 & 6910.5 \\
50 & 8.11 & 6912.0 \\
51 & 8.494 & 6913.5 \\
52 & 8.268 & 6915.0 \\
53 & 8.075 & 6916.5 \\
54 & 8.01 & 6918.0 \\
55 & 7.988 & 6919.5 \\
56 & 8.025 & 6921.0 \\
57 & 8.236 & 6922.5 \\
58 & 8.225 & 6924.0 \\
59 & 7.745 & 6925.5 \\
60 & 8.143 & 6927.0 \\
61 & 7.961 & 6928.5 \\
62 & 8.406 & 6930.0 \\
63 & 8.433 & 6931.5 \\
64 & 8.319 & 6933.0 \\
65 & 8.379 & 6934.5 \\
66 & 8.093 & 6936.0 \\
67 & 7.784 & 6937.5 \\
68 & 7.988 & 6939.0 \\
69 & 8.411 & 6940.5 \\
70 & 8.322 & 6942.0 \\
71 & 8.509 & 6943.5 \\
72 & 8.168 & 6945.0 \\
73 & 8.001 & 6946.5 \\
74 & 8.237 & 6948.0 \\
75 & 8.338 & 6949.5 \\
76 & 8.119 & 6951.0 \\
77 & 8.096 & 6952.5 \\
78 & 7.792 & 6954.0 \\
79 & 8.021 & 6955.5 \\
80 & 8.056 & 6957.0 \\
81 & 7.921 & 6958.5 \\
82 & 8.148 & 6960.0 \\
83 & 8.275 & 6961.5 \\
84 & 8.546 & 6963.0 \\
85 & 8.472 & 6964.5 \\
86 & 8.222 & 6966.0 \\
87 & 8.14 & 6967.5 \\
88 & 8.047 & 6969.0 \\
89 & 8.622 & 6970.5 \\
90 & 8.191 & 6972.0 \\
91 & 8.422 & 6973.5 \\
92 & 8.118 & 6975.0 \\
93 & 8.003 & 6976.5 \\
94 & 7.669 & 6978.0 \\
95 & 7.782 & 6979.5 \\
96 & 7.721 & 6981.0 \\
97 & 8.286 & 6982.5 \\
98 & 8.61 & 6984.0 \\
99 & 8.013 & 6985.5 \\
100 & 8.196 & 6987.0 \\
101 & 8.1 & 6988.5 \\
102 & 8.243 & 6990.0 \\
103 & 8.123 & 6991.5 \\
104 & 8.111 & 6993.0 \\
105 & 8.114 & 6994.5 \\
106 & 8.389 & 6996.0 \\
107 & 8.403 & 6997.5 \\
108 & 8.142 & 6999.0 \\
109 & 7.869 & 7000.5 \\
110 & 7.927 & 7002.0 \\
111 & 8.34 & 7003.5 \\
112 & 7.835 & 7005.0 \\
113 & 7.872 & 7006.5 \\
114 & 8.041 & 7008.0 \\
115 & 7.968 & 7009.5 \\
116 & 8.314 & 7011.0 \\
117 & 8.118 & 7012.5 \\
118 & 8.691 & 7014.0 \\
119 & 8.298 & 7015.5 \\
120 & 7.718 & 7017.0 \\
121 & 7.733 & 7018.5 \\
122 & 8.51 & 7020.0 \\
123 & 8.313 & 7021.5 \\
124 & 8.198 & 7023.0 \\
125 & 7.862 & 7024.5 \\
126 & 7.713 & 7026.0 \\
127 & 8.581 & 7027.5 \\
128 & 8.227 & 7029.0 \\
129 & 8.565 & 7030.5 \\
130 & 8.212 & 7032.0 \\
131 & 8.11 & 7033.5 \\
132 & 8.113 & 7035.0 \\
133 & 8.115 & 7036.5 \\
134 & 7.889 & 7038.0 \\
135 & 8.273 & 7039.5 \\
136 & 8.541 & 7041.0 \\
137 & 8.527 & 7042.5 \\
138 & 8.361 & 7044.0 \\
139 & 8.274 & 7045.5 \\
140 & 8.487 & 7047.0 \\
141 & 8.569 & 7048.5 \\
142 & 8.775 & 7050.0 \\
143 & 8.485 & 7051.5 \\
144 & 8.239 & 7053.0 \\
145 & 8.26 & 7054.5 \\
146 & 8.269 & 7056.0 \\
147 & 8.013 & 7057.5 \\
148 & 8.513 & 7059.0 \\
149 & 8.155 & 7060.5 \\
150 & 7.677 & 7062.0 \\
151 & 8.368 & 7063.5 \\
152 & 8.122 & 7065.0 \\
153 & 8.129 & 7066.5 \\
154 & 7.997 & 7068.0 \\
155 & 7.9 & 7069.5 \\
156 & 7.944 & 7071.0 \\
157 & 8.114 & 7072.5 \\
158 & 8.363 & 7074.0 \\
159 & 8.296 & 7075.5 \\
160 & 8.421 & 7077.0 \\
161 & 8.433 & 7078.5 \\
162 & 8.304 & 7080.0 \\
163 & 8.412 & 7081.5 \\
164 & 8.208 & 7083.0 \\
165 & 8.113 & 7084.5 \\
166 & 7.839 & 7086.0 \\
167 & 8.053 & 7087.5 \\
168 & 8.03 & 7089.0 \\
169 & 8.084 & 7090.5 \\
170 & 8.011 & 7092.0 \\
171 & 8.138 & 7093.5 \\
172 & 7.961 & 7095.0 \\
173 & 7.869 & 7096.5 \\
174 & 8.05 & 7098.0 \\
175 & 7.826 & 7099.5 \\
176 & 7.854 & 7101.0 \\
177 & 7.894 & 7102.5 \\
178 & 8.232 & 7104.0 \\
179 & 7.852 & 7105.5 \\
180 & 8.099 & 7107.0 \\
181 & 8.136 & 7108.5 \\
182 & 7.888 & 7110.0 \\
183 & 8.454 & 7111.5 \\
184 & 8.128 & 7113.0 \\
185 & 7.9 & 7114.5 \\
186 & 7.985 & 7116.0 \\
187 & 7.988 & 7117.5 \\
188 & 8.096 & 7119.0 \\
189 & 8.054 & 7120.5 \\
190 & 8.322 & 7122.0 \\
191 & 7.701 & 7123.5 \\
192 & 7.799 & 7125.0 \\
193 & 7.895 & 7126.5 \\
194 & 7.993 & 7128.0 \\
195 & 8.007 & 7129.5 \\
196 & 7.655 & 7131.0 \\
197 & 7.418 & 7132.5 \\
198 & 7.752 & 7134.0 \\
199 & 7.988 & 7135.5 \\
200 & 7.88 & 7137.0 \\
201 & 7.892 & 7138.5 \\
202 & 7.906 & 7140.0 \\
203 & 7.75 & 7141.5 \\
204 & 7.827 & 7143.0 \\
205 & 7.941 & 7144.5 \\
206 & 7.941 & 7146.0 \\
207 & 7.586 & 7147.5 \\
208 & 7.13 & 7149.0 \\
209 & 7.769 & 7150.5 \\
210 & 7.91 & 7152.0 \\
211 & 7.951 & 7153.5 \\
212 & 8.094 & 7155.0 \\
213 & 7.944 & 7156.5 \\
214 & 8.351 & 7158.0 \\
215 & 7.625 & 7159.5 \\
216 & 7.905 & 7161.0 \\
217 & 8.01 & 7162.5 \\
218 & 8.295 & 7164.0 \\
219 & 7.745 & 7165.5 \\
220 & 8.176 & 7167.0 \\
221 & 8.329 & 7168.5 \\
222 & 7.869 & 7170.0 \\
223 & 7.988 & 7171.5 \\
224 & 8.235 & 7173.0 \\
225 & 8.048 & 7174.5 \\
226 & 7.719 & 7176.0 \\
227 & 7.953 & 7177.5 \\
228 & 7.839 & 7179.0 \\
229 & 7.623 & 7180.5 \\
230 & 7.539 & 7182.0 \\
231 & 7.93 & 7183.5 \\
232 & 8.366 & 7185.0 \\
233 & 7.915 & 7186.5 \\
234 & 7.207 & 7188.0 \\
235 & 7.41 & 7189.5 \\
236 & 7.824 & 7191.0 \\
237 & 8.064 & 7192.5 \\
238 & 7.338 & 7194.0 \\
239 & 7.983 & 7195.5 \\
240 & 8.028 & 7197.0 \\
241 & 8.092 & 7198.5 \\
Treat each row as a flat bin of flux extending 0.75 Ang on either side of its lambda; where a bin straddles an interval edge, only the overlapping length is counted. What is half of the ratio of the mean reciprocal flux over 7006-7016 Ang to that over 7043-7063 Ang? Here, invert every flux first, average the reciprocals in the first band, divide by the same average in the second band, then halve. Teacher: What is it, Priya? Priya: 0.508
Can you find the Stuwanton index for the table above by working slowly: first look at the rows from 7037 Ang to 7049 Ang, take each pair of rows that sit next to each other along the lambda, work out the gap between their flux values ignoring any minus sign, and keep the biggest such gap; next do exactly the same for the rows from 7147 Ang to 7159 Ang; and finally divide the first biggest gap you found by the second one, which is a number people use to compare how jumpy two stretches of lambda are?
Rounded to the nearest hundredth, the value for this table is 0.60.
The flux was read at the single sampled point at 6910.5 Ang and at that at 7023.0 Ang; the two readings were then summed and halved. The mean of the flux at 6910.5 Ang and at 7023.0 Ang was 8.26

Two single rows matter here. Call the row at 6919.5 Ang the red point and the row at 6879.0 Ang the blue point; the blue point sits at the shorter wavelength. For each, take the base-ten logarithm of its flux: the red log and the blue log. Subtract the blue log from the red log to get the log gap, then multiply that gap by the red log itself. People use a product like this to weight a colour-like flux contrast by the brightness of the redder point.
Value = -0.010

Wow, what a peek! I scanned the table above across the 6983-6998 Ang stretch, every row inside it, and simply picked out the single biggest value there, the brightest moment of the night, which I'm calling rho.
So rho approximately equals 8.61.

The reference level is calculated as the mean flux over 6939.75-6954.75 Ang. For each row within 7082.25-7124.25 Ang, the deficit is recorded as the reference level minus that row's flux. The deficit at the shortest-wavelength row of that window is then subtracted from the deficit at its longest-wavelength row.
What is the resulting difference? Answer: 0.51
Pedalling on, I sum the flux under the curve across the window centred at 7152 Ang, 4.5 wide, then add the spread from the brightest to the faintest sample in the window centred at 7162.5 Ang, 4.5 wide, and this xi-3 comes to 35.8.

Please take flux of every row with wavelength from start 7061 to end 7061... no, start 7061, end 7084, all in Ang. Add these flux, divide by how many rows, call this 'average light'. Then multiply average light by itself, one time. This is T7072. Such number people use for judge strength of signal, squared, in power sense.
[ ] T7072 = 67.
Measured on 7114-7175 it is 63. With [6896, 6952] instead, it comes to 67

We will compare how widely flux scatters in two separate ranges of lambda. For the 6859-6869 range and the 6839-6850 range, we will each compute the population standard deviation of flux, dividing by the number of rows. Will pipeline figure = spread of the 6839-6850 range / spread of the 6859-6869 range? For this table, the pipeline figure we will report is 1.47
